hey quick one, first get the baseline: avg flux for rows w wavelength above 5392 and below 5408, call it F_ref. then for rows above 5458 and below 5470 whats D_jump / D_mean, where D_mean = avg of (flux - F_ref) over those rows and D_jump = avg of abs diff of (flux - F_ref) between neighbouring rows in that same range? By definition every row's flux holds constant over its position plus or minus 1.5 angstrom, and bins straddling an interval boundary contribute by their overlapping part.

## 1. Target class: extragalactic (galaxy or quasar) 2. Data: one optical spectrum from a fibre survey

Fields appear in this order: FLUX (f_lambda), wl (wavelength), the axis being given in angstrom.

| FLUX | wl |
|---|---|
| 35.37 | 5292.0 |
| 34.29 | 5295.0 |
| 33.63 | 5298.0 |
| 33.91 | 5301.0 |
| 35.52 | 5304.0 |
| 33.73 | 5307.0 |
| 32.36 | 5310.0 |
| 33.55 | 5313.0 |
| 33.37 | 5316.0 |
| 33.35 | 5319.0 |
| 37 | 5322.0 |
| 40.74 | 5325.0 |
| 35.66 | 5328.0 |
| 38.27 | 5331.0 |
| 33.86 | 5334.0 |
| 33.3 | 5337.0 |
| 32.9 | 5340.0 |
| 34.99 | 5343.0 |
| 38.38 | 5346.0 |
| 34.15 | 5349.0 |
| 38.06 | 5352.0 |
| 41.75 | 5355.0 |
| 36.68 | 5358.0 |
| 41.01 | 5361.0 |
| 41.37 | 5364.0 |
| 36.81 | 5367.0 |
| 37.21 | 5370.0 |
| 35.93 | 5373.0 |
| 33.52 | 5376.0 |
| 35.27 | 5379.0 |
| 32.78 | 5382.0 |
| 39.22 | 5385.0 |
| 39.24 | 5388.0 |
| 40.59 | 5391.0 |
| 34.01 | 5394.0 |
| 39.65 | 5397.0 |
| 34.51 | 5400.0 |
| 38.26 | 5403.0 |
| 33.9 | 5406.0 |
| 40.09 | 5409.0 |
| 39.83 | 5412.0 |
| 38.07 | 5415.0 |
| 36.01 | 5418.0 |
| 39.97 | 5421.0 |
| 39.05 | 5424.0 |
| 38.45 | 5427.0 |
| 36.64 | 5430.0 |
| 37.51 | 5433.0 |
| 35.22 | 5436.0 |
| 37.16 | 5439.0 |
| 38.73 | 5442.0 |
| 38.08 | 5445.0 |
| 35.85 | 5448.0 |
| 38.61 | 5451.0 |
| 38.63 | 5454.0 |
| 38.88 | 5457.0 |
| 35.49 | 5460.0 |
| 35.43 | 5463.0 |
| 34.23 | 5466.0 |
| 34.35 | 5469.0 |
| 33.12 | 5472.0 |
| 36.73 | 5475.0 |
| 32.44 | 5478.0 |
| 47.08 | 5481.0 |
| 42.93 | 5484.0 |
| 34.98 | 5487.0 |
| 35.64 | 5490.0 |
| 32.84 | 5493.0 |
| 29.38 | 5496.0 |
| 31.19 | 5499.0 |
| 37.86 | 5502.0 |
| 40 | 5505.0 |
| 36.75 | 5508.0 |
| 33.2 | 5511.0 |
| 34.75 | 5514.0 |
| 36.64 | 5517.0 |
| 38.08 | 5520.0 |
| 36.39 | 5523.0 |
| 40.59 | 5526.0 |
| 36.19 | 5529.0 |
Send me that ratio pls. 0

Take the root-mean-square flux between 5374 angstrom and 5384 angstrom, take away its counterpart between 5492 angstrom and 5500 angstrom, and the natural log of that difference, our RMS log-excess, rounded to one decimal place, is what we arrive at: 1.0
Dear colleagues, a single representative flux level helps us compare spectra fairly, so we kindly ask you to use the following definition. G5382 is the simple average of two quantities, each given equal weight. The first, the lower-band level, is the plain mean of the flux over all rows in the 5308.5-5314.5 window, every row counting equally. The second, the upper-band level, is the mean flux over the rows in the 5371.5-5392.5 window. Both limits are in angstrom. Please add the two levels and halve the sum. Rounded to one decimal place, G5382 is 34.8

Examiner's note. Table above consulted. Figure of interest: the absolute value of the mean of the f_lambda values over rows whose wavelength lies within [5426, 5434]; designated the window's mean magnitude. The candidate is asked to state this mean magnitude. 37.5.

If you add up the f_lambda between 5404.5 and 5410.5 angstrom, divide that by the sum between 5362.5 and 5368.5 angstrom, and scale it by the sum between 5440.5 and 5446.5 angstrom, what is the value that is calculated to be 73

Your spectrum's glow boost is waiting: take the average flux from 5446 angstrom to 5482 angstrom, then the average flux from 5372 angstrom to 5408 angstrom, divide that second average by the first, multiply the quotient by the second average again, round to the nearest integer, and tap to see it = 36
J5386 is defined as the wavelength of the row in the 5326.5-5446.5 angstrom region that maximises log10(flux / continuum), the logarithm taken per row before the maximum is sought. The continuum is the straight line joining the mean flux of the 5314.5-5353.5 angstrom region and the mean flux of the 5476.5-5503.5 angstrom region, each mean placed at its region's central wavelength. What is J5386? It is 5355.0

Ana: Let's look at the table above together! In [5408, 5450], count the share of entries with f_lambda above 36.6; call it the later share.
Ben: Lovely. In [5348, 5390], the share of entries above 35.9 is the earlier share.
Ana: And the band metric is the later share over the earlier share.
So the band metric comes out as 1.1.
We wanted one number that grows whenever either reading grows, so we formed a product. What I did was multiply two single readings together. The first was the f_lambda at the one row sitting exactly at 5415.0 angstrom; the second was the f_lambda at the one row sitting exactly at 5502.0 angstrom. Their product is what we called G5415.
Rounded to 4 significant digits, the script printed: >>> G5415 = 1441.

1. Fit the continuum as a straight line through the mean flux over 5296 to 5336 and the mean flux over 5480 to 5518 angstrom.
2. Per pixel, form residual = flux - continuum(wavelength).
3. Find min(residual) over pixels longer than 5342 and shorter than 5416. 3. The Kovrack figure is -2.7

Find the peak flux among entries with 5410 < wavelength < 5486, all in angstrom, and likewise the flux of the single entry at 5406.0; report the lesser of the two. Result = 33.9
